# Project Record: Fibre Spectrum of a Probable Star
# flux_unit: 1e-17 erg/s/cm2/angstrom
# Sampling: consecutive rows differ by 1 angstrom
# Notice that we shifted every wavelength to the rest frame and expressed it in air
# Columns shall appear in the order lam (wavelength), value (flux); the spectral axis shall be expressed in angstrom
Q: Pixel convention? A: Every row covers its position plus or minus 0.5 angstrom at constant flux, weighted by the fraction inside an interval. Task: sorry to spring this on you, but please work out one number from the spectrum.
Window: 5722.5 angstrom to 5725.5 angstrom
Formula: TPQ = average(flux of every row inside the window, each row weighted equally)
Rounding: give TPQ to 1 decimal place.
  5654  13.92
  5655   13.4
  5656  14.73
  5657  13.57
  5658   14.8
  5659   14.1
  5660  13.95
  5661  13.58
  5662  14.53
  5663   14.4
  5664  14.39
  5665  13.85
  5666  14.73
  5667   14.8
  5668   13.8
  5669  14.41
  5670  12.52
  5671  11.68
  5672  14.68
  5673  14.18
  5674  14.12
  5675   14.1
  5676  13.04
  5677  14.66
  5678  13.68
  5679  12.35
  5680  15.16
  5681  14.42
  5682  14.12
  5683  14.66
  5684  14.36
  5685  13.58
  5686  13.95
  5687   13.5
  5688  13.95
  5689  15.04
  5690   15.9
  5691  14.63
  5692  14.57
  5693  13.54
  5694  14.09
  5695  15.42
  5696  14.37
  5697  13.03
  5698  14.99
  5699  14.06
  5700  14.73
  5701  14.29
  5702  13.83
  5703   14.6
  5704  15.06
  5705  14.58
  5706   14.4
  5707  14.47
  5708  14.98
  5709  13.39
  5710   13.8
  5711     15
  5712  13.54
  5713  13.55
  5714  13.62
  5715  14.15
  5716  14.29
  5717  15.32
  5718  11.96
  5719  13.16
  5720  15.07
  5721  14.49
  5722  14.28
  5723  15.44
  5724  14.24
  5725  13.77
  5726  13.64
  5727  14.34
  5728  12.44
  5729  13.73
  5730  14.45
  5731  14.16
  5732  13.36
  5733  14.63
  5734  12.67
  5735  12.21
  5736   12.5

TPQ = 14.5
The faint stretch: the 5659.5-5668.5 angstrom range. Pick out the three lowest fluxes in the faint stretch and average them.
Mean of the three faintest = 13.7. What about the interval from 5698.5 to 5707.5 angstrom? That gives 14.1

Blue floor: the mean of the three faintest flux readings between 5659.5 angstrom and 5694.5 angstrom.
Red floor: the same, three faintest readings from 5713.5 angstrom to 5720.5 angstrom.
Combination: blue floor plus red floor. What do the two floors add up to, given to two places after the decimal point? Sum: 25.10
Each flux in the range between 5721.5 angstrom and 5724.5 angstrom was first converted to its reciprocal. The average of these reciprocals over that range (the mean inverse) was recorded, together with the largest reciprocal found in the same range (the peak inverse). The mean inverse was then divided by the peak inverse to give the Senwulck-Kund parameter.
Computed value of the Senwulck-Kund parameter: 0.973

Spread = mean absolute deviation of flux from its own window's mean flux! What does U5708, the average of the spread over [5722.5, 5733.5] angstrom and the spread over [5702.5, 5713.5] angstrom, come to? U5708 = 0.55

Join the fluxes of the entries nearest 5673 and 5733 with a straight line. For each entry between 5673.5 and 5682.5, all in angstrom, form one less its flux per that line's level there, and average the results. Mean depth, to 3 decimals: 0.018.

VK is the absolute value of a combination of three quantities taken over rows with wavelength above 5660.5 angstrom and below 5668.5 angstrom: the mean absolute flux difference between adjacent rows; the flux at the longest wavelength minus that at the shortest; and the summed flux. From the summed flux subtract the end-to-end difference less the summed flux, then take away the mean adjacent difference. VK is 227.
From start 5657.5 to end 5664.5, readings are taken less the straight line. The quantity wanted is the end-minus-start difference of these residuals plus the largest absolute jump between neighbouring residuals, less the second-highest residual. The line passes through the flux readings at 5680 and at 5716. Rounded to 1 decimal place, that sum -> 1.8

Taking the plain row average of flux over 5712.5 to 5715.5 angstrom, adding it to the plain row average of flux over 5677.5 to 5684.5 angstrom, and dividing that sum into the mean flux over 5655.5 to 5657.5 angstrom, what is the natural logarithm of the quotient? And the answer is -0.68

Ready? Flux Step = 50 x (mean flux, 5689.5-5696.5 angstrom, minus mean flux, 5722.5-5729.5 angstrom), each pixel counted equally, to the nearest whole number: 35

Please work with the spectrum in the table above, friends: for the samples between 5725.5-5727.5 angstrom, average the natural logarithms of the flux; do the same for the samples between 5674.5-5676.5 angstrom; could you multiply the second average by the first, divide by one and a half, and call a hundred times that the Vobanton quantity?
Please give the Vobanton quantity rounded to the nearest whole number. 459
